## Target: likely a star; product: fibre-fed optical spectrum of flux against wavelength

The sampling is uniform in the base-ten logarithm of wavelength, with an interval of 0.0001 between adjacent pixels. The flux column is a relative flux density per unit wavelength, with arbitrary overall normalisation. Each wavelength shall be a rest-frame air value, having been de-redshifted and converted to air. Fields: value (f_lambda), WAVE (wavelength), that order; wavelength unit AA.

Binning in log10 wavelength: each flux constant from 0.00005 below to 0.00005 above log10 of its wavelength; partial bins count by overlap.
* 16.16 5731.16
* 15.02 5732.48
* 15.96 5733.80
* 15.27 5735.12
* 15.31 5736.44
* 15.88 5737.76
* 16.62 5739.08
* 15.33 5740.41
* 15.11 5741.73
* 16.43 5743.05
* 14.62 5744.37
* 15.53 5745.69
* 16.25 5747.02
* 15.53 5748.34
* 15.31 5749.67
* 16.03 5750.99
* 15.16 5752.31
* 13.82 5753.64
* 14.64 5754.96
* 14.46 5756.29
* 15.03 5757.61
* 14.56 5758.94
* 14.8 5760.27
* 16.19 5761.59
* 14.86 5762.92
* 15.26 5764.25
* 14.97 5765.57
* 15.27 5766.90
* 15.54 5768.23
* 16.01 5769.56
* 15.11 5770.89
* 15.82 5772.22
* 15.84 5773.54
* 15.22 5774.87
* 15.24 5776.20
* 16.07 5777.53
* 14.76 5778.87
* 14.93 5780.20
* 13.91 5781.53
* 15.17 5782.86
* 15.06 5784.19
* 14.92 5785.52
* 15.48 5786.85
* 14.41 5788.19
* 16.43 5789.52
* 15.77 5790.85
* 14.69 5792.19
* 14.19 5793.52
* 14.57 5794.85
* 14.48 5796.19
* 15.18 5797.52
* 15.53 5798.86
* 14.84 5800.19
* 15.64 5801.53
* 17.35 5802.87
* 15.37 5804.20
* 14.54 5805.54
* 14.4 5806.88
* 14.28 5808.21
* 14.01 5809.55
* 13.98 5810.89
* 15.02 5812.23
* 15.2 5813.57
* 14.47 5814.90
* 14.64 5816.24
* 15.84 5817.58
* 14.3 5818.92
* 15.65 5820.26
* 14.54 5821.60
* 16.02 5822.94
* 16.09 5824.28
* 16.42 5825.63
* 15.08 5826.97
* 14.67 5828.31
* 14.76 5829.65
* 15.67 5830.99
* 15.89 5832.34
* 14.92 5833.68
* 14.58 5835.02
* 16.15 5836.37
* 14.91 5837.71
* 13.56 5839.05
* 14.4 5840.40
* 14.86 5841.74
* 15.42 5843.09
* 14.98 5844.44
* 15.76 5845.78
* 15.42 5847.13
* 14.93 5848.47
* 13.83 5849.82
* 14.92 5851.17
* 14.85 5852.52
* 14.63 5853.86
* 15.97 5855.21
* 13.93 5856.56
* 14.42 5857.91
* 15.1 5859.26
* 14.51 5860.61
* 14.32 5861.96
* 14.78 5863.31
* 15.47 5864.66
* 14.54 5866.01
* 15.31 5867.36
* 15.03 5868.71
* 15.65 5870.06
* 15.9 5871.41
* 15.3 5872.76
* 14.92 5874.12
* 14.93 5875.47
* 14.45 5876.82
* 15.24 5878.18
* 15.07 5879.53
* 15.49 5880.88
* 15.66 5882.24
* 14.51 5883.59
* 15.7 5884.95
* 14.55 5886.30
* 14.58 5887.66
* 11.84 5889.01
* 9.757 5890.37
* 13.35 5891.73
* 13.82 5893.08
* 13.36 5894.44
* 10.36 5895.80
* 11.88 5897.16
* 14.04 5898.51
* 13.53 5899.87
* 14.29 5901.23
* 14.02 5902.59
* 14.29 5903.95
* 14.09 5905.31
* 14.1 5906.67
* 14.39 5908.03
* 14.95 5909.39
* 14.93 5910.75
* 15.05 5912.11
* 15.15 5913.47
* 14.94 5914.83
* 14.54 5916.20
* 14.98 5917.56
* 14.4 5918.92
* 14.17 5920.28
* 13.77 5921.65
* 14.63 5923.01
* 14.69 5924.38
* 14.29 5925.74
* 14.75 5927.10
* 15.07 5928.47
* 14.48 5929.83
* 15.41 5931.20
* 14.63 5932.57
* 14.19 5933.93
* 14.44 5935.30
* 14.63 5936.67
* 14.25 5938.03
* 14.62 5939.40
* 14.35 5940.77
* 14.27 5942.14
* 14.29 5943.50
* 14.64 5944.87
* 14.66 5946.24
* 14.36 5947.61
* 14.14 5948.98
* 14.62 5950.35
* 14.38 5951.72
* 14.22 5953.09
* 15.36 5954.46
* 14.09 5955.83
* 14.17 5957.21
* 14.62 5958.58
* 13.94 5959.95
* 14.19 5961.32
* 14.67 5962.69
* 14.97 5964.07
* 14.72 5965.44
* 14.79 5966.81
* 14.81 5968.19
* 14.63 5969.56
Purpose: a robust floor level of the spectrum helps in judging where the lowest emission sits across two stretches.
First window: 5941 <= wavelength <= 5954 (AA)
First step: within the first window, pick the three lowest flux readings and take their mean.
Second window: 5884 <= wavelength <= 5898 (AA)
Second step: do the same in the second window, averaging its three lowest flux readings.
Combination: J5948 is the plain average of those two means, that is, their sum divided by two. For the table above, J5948 12.4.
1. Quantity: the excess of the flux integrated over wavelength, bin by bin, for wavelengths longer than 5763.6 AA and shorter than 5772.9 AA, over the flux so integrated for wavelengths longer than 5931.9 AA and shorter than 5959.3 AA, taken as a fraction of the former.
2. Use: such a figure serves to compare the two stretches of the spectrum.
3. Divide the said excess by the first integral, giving -1.8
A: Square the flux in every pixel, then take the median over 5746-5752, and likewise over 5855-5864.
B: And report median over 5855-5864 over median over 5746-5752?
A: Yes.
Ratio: 0.845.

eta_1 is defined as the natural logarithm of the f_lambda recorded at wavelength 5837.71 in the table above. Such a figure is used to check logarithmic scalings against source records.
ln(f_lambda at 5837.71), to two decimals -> 2.70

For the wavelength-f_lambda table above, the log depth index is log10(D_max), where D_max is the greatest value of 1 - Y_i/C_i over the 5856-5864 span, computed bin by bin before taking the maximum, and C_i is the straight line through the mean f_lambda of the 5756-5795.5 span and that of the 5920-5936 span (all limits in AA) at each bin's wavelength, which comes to -1.2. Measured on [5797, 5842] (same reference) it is -1.0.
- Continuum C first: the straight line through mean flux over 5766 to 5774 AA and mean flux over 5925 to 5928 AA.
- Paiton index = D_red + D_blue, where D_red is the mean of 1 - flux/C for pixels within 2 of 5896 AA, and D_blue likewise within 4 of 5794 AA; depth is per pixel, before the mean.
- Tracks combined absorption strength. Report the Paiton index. 0.23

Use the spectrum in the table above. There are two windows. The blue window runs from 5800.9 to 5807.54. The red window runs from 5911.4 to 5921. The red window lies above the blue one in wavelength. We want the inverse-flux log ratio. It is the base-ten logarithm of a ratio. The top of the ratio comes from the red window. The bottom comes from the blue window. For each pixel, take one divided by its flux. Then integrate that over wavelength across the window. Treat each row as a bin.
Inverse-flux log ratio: 0.2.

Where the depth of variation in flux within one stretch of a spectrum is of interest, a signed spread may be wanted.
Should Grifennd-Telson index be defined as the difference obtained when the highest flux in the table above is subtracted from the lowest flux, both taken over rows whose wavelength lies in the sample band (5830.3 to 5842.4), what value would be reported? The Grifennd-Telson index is -2.6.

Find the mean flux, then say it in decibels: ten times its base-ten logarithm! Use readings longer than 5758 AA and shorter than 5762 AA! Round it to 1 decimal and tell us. 11.8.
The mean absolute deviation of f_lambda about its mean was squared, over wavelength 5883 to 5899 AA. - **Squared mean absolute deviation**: 2.1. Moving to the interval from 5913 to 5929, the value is 0.1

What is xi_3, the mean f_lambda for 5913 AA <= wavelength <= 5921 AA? 14.7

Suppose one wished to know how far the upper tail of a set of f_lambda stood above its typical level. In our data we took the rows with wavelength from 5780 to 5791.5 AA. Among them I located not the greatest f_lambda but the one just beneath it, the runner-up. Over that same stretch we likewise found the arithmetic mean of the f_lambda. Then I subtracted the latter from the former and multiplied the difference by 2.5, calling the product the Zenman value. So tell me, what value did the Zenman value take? 1.6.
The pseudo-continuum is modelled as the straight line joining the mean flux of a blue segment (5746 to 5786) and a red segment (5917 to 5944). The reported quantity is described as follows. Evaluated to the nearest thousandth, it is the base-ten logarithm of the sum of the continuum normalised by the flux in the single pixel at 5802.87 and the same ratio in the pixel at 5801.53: 0.262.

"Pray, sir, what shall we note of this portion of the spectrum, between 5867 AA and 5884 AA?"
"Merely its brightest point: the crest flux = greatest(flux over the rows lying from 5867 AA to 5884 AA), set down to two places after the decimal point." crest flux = 15.90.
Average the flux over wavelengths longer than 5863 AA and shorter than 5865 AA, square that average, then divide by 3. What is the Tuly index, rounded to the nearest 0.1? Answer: 76.3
